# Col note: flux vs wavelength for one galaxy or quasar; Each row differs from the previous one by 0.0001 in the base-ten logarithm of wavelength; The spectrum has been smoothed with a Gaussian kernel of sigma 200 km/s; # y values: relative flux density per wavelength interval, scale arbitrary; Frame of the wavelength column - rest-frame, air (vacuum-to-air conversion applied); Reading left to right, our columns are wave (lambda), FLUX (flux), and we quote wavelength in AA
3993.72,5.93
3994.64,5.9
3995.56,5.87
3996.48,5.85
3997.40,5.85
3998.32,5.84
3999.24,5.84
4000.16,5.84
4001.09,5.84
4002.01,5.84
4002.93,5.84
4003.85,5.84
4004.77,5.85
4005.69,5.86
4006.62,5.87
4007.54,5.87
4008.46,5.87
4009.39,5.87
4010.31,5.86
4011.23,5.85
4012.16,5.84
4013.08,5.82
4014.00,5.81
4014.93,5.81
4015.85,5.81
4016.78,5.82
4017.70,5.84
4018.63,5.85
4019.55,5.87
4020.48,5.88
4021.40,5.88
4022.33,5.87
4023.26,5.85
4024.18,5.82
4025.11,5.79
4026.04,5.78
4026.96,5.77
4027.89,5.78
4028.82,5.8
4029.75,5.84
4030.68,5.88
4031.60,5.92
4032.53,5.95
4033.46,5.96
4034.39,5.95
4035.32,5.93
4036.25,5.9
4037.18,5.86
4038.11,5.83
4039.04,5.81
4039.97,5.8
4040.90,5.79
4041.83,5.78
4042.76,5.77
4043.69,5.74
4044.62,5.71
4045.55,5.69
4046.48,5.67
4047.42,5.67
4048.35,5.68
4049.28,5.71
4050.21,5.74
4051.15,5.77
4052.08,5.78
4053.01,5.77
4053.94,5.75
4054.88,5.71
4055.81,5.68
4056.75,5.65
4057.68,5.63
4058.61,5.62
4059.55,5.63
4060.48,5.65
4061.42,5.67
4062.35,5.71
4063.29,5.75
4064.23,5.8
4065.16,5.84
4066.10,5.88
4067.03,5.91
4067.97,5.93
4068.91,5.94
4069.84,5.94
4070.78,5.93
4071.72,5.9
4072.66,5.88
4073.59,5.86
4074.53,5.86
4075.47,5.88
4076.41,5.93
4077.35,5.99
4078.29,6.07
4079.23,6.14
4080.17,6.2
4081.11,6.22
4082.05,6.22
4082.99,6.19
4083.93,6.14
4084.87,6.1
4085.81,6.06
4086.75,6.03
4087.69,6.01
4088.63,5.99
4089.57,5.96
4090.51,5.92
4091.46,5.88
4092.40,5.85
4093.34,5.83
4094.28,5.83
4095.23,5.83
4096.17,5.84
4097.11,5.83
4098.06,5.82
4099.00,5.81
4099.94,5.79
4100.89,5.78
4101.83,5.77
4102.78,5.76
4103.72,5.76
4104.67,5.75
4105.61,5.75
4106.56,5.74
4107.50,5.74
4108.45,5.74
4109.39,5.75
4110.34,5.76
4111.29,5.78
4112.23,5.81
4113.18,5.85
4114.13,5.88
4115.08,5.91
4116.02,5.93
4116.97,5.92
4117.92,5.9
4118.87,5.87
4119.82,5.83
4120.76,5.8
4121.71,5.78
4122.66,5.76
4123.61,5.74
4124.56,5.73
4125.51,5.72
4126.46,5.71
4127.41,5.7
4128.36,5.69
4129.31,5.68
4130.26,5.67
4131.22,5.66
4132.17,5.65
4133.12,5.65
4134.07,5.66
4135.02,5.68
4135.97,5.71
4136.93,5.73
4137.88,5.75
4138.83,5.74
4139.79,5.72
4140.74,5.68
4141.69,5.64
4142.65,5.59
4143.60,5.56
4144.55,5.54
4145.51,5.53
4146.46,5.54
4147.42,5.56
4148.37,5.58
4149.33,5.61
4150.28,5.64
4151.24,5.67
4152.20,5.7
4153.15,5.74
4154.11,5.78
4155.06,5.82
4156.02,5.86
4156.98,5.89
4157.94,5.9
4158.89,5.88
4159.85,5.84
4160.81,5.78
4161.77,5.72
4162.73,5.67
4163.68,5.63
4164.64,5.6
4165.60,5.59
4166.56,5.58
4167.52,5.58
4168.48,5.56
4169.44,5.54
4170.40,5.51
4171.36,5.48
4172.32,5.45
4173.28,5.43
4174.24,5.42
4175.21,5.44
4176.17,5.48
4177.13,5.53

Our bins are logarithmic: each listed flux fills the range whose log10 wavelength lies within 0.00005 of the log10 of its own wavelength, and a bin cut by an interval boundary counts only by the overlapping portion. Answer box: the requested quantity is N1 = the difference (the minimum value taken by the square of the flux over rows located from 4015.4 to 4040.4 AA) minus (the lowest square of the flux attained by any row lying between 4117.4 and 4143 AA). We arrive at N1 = 2.0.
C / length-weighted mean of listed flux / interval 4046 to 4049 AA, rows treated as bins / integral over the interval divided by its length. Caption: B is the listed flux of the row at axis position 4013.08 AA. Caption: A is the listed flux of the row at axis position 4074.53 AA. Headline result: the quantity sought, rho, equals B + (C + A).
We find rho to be 17.4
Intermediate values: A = 5.86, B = 5.82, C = 5.67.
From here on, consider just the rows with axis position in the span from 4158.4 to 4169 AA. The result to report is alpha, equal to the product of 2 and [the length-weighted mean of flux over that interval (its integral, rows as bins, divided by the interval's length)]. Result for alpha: 11.36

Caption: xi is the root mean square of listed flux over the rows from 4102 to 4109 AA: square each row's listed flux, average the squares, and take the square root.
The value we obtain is 5.75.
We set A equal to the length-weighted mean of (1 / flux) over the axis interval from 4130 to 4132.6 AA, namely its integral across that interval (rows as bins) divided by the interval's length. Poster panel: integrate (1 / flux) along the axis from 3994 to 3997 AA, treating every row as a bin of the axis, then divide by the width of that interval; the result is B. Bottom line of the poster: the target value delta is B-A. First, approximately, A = 0.176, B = 0.170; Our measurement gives -0.006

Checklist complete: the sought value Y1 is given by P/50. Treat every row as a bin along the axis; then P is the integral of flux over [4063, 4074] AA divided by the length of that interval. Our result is 0.118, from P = 5.88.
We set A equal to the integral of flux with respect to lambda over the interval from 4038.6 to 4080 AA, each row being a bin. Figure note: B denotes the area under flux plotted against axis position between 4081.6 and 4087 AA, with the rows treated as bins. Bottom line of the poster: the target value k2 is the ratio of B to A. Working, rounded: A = 240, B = 33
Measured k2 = 0.14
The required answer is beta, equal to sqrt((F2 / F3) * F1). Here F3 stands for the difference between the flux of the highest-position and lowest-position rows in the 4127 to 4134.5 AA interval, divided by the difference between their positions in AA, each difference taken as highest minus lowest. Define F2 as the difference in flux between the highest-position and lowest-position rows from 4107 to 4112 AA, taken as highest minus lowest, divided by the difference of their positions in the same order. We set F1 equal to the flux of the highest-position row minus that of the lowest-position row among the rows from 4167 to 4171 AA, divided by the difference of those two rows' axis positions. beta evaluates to 0.21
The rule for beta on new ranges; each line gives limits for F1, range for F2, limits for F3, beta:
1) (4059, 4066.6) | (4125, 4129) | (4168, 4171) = 0.12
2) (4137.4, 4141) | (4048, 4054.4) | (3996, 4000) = 0.29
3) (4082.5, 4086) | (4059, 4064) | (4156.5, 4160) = 0.29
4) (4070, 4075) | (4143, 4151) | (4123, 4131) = 0.15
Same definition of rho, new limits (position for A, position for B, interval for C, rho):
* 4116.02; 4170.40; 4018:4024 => 17.3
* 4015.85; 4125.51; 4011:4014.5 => 17.4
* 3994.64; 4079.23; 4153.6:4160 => 17.9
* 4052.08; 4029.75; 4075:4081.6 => 17.7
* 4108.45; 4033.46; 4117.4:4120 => 17.6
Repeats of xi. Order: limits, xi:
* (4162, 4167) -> 5.61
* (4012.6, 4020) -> 5.83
